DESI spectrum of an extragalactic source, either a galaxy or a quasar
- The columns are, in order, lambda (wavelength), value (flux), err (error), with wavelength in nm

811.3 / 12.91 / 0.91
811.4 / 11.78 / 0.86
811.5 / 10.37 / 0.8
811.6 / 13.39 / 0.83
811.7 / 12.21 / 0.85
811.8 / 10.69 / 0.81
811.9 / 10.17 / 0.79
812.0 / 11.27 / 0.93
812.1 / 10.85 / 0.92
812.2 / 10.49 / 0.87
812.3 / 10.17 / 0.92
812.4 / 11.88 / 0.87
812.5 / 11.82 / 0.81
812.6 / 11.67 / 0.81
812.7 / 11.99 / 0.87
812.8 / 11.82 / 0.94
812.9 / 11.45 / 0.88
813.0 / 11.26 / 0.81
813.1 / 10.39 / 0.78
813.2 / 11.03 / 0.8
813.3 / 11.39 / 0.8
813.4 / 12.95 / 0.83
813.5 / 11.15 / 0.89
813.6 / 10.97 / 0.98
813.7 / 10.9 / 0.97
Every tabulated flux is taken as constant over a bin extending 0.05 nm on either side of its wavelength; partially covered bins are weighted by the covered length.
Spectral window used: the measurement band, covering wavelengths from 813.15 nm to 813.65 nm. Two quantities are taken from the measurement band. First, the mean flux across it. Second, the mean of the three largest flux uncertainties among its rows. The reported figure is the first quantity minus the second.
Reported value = 10.6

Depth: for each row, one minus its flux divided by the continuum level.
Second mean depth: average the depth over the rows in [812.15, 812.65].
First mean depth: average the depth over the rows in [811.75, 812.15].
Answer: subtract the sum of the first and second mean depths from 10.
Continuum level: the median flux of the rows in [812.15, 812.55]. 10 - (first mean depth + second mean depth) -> 10.0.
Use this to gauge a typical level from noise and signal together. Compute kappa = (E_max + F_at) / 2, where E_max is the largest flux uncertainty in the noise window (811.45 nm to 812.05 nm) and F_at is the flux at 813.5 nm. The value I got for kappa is 6.04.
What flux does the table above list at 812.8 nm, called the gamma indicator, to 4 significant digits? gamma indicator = 11.82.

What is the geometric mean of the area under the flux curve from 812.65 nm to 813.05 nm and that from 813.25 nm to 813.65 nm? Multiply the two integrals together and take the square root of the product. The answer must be 4.65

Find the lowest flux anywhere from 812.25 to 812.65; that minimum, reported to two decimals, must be 10.17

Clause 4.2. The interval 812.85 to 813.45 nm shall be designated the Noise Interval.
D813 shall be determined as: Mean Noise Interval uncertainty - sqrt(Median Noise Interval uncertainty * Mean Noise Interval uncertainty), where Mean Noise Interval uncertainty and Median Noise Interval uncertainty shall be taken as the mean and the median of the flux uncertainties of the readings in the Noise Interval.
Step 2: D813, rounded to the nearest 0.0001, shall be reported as 0.0059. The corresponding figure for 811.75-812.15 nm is -0.0012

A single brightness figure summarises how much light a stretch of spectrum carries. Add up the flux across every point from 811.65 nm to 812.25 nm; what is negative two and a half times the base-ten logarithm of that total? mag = -4.5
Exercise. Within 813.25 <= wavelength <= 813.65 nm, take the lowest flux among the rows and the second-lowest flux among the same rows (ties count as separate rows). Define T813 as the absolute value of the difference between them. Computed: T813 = 0.18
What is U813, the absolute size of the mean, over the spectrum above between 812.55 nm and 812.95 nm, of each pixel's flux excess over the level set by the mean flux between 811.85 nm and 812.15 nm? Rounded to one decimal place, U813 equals 1.0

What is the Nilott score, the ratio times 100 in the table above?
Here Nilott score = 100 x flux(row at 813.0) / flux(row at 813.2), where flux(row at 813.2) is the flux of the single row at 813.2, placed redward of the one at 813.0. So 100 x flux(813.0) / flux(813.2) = 102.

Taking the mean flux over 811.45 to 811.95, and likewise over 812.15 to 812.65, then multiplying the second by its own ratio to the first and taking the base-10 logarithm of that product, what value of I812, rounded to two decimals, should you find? 1.04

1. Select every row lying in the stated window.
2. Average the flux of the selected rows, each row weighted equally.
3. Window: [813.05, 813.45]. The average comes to 11.4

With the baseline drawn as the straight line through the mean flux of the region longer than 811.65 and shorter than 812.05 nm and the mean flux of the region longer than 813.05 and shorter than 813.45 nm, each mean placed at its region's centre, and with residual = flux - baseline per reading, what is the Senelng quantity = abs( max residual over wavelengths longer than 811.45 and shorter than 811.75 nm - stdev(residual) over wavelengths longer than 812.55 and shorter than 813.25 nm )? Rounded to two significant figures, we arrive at 1.8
